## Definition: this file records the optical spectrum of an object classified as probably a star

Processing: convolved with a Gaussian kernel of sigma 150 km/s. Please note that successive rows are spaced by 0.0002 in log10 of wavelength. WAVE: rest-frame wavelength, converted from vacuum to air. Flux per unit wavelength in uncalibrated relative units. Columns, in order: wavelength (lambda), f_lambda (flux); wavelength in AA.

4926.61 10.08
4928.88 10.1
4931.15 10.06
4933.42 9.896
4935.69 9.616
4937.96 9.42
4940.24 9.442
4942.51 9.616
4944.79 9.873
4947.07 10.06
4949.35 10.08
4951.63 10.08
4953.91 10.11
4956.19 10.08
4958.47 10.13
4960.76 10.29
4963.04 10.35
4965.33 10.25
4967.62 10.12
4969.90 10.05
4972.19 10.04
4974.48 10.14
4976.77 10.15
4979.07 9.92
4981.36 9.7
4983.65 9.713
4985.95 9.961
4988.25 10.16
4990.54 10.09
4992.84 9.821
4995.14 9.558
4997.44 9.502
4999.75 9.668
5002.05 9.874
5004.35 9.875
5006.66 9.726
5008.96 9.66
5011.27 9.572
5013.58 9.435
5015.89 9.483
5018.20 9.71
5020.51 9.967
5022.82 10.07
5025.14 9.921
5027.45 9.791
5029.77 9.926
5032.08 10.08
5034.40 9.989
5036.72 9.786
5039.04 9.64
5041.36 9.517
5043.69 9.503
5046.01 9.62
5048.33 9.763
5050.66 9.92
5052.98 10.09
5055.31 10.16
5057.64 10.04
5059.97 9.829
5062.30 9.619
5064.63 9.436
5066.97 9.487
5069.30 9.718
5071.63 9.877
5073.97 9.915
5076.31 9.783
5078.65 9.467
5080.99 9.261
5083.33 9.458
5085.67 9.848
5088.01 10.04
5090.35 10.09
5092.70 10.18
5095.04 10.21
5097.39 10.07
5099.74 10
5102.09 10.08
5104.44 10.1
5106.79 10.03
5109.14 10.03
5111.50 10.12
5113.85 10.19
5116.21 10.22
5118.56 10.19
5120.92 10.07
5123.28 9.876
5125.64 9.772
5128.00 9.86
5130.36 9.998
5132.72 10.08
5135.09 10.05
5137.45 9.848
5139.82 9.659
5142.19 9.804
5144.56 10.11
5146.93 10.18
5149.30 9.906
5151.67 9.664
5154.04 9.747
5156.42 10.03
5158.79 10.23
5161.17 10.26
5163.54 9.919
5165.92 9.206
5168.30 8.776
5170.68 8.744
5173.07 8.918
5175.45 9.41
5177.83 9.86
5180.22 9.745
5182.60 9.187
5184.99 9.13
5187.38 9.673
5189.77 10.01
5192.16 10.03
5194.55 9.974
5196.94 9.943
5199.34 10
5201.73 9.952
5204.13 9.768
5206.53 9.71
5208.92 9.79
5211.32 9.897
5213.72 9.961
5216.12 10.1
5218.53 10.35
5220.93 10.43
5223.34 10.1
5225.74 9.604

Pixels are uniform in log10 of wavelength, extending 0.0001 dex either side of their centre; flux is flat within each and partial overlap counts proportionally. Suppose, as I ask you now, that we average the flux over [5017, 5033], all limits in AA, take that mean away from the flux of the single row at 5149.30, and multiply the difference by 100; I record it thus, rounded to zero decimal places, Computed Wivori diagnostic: -2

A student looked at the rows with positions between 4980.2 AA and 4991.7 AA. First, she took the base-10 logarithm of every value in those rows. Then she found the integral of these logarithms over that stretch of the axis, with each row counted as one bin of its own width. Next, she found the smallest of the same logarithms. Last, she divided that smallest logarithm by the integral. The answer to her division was 0.086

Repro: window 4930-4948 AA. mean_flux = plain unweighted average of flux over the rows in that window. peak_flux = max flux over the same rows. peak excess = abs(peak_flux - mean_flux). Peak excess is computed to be 0.31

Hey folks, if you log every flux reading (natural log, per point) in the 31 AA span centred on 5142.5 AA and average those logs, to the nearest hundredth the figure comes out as 2.29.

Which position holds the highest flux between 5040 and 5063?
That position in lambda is 5055.31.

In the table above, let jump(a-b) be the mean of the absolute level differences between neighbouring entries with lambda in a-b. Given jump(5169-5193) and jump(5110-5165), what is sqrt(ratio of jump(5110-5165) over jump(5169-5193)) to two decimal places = 0.70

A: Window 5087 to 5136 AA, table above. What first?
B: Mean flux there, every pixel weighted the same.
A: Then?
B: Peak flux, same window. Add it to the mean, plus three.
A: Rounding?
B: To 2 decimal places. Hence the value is 23.28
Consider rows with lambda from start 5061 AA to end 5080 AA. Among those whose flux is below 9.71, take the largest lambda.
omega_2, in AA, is 5078.65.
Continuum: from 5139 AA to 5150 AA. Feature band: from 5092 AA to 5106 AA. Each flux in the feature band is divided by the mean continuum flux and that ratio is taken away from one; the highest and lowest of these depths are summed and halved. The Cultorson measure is -0.017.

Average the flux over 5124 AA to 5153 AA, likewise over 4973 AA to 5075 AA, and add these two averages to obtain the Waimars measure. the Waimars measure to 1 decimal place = 19.7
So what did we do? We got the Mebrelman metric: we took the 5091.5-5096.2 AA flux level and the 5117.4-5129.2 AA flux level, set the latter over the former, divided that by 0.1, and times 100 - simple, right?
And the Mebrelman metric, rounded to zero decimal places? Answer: 976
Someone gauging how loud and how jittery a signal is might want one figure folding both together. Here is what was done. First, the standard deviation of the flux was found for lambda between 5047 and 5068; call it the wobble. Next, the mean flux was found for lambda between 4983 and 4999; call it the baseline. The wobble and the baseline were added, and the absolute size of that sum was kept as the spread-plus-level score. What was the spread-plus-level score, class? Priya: 10.1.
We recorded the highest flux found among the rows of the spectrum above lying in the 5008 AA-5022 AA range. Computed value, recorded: 9.967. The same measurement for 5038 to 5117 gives 10.22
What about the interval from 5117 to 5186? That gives 10.26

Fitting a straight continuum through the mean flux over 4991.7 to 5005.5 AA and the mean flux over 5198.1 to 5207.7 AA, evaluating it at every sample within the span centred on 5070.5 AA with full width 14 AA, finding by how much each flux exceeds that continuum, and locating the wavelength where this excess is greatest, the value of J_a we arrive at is 5073.97 AA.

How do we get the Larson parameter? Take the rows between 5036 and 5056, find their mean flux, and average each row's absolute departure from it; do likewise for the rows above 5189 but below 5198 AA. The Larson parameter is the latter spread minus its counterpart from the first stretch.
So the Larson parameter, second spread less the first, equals -0.16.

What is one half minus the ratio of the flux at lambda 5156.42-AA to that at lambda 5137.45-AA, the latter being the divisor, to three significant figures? -0.518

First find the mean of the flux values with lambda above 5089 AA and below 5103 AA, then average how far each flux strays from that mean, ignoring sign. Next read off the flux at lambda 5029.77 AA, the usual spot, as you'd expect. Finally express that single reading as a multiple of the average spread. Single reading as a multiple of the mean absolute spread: 165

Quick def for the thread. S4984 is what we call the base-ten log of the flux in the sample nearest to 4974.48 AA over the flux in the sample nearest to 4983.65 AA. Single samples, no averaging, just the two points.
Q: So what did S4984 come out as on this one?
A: 0.019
